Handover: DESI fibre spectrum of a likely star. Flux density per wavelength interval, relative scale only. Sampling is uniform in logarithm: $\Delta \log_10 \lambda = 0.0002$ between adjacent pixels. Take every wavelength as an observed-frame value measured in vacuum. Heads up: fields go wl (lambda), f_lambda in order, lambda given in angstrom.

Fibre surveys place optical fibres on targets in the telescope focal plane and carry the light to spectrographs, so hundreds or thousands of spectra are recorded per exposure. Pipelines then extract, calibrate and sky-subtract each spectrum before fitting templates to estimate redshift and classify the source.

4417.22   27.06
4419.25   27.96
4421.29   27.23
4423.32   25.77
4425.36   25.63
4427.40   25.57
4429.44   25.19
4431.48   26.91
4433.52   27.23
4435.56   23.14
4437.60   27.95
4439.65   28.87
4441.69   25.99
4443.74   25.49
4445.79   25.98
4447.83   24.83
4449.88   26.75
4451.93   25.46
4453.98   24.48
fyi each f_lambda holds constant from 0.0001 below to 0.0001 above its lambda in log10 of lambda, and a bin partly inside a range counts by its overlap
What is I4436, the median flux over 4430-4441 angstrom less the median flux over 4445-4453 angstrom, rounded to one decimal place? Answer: 1.5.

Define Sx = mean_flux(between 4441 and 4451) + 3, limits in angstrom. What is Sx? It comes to 28.8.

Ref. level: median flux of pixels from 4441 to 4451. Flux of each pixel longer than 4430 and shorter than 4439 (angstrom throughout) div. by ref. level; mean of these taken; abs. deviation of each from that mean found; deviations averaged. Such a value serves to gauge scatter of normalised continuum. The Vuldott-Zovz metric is 0.06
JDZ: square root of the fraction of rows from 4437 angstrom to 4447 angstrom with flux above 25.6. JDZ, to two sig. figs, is 0.89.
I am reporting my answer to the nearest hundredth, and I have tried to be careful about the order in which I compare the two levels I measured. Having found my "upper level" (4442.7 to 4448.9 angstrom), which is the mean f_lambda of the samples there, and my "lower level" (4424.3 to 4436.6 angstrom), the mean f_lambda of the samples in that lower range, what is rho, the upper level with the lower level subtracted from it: -0.18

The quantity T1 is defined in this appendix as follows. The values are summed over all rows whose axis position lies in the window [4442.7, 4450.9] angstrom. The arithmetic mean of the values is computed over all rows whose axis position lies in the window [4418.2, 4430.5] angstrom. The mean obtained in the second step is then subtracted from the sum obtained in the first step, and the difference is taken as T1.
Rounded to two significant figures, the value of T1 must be 77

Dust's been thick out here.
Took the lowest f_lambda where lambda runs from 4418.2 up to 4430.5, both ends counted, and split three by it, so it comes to 0.119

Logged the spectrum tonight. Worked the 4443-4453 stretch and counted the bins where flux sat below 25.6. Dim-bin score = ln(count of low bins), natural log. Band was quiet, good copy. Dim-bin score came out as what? 1.1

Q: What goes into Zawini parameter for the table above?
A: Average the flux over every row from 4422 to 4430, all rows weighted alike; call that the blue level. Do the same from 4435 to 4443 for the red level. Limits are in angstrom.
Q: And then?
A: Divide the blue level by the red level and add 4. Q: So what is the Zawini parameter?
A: 4.96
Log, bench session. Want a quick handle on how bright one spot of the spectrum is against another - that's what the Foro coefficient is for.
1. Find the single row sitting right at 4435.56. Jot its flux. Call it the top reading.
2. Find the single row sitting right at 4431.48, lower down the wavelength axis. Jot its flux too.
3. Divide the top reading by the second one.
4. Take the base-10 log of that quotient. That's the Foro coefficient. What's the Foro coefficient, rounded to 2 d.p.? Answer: -0.07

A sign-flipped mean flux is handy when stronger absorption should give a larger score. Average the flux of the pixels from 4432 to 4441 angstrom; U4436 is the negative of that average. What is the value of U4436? -26.8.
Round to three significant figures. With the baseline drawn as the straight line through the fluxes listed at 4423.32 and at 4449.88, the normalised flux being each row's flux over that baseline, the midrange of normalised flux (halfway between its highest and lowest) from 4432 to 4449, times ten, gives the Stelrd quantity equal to 9.89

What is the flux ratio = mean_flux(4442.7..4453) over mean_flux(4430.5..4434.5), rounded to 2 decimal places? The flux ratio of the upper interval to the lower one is 0.95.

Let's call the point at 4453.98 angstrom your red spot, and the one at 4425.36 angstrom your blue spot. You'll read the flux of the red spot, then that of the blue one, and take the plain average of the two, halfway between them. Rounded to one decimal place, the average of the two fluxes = 25.1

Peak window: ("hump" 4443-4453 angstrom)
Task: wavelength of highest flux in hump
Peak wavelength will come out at 4449.88 angstrom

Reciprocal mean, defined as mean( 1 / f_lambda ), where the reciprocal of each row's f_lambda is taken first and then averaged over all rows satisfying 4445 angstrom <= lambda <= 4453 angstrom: 0.0389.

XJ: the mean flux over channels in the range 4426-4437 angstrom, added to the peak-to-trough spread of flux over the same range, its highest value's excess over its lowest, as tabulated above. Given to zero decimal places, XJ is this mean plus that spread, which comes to 30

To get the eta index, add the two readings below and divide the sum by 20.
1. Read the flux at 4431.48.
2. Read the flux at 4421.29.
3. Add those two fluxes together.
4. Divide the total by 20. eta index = 2.71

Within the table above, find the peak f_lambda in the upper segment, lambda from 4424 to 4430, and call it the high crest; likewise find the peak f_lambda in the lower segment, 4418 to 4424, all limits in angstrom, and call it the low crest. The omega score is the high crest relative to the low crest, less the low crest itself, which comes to -27.0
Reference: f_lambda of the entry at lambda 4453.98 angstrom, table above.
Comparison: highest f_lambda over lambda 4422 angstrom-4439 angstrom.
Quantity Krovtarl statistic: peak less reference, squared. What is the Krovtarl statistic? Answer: 12.0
